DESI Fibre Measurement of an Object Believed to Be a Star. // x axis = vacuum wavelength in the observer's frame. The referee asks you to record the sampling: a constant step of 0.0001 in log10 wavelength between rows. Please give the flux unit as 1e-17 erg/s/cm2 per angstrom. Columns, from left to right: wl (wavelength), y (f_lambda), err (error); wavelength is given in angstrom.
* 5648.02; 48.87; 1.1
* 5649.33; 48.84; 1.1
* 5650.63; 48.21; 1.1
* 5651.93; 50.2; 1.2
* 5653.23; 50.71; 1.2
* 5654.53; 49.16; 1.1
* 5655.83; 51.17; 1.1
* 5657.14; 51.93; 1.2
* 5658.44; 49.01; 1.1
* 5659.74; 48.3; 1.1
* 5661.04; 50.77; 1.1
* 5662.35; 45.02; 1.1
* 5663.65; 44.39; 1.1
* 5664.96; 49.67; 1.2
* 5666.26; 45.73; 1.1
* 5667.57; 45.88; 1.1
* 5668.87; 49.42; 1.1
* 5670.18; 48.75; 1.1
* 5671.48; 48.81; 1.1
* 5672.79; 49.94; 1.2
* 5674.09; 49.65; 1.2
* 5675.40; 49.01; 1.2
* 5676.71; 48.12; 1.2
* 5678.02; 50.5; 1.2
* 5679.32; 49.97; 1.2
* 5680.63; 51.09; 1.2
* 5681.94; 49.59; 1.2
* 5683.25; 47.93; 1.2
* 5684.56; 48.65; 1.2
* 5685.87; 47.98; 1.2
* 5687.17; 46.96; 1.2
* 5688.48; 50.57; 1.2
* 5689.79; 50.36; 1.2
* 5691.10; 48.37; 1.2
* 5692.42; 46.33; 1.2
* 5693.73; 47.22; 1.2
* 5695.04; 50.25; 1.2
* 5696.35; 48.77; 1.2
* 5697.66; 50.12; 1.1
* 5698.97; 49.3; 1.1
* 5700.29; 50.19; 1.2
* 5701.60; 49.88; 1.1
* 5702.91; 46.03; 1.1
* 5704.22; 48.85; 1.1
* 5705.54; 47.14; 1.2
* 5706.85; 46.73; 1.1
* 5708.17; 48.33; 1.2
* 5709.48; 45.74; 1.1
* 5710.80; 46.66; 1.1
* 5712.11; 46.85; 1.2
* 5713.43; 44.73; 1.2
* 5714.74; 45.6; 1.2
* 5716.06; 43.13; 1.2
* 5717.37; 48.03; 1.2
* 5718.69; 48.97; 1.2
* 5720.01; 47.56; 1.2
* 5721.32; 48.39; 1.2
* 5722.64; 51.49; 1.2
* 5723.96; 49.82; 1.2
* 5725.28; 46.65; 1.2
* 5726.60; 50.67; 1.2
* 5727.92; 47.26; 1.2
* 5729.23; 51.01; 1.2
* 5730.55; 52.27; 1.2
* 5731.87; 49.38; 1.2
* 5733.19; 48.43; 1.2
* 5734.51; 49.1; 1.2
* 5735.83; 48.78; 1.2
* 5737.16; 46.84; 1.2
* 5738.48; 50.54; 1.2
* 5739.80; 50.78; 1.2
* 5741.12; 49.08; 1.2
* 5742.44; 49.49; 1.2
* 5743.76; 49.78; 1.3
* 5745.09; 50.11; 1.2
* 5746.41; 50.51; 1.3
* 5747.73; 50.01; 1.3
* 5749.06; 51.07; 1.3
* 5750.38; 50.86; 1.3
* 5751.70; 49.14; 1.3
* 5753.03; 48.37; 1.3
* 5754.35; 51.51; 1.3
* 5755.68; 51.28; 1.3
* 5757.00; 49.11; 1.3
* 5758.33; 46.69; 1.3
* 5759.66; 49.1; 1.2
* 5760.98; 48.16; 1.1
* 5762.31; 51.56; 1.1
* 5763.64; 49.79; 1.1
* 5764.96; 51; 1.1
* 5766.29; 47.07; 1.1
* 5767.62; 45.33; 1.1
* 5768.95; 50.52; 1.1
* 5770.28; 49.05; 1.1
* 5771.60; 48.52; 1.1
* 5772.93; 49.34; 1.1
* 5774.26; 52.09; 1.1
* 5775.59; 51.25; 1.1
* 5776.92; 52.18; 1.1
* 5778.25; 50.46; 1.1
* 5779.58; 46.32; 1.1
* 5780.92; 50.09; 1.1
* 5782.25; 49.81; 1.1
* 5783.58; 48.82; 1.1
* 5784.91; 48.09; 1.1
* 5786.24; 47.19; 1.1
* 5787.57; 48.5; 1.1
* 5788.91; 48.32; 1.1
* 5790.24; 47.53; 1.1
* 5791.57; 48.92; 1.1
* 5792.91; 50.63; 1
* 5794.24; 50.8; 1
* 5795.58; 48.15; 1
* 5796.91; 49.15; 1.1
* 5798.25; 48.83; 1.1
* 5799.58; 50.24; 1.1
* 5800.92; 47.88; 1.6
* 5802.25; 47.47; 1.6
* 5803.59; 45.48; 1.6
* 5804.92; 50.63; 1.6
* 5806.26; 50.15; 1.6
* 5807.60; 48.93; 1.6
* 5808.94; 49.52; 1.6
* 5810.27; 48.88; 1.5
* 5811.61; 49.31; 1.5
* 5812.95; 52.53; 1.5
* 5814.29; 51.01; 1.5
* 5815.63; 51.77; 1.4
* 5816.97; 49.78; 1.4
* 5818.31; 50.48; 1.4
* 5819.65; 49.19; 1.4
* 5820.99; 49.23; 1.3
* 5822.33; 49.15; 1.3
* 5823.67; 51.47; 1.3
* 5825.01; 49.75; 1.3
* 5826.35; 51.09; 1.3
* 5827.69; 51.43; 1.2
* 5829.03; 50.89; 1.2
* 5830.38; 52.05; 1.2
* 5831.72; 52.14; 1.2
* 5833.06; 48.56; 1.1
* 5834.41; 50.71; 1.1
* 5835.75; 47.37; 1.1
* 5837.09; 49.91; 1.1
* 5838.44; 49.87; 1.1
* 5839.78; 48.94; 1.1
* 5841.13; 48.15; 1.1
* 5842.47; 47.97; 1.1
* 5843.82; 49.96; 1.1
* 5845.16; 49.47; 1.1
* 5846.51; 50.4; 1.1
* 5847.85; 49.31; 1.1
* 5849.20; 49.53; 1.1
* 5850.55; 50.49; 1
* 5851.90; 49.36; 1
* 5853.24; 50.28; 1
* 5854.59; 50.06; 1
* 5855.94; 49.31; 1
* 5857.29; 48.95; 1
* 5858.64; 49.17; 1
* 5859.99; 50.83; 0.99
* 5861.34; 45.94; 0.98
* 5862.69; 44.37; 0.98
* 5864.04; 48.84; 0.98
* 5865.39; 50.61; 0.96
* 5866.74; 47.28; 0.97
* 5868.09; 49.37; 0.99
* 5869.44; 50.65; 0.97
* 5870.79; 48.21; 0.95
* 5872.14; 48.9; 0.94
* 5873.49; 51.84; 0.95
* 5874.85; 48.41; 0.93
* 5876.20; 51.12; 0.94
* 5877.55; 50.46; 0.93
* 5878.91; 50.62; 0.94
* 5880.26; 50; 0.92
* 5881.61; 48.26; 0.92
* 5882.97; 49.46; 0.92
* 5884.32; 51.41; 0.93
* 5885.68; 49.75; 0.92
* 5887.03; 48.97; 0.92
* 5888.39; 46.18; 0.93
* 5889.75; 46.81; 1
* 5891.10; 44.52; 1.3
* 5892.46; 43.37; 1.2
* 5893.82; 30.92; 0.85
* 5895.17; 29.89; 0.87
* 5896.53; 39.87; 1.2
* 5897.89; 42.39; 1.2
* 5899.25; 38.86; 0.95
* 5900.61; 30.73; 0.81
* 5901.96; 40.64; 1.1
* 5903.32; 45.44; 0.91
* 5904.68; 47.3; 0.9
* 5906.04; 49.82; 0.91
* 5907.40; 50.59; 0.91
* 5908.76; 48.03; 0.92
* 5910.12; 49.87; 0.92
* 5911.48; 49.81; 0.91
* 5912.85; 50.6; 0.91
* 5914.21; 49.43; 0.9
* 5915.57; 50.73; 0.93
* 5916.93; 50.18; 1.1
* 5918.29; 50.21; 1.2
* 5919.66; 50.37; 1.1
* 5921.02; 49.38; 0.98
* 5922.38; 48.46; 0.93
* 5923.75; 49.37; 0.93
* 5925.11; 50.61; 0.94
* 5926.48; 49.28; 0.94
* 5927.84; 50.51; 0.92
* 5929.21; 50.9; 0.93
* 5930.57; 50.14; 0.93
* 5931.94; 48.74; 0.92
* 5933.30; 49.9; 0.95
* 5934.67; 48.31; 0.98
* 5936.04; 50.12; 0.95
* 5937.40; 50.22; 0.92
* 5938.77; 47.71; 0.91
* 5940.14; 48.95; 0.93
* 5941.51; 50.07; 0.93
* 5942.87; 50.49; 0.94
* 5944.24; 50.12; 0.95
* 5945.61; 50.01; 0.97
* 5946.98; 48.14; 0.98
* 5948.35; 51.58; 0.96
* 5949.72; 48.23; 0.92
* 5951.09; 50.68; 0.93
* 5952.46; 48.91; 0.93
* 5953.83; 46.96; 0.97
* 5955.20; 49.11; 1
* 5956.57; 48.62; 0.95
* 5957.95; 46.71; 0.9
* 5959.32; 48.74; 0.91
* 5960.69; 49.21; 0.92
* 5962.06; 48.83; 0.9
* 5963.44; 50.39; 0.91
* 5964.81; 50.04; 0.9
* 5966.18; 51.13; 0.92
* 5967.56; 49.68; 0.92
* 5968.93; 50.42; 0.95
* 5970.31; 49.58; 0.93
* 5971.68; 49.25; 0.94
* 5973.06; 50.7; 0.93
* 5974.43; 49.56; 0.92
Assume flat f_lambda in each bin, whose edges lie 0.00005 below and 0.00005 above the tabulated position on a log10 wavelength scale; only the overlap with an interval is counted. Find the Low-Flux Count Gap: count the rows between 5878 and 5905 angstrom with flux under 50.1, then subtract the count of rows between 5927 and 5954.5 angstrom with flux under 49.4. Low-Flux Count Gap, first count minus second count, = 10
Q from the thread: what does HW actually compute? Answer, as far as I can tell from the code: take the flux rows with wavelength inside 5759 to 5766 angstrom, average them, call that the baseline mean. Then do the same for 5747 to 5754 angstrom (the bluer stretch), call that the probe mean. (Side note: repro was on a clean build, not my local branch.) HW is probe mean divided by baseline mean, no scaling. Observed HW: 1.00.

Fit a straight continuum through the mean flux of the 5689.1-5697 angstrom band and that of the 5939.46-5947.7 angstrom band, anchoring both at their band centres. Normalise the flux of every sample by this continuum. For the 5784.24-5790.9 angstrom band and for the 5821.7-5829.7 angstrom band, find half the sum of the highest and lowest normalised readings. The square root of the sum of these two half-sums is 1.41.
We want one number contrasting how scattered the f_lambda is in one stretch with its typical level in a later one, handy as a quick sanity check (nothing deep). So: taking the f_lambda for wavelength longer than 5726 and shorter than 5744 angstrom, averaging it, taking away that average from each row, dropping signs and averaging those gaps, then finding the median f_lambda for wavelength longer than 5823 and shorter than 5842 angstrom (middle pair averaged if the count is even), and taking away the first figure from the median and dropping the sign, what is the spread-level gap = 49.2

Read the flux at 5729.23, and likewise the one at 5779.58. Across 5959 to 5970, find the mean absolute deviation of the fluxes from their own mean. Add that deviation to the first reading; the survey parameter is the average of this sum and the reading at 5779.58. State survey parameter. 49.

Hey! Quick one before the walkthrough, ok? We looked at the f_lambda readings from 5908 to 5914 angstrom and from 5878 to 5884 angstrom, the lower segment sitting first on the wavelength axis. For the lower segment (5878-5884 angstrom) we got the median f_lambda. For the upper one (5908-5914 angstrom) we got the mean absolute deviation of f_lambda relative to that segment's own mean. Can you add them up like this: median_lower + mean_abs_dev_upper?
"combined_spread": 50.5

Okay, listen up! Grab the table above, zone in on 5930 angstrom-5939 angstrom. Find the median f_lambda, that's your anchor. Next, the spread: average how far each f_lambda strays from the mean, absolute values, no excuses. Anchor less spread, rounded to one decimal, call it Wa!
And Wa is 49.0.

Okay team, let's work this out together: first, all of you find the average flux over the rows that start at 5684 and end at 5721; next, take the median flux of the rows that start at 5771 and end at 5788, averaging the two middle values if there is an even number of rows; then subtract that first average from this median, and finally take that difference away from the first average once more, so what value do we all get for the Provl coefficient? 46.3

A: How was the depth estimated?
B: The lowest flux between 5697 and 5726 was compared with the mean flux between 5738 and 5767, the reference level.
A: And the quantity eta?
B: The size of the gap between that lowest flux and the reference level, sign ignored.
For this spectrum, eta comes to 6.6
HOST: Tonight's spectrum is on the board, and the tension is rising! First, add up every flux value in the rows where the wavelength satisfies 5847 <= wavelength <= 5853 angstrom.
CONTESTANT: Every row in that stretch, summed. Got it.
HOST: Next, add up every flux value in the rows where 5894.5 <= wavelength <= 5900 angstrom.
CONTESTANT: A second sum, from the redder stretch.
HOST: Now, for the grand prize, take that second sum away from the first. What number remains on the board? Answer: 48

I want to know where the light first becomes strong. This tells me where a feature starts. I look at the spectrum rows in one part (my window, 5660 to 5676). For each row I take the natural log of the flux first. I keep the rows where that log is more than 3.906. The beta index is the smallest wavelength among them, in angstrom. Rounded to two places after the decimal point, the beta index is 5661.04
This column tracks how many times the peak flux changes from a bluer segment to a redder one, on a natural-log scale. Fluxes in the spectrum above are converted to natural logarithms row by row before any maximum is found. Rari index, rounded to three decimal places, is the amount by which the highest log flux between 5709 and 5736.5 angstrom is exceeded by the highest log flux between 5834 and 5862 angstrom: -0.028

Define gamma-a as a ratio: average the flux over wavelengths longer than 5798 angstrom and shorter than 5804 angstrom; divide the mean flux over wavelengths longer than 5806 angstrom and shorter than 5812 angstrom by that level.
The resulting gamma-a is 1.03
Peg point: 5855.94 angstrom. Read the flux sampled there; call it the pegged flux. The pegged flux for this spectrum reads 49.31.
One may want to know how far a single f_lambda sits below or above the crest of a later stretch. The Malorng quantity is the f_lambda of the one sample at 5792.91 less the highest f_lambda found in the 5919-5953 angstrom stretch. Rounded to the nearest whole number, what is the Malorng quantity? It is -1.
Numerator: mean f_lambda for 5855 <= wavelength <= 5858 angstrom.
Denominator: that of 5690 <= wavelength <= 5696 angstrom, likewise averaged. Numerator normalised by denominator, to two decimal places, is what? 1.02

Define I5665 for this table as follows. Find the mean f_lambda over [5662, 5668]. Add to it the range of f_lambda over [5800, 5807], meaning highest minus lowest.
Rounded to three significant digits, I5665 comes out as 51.3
